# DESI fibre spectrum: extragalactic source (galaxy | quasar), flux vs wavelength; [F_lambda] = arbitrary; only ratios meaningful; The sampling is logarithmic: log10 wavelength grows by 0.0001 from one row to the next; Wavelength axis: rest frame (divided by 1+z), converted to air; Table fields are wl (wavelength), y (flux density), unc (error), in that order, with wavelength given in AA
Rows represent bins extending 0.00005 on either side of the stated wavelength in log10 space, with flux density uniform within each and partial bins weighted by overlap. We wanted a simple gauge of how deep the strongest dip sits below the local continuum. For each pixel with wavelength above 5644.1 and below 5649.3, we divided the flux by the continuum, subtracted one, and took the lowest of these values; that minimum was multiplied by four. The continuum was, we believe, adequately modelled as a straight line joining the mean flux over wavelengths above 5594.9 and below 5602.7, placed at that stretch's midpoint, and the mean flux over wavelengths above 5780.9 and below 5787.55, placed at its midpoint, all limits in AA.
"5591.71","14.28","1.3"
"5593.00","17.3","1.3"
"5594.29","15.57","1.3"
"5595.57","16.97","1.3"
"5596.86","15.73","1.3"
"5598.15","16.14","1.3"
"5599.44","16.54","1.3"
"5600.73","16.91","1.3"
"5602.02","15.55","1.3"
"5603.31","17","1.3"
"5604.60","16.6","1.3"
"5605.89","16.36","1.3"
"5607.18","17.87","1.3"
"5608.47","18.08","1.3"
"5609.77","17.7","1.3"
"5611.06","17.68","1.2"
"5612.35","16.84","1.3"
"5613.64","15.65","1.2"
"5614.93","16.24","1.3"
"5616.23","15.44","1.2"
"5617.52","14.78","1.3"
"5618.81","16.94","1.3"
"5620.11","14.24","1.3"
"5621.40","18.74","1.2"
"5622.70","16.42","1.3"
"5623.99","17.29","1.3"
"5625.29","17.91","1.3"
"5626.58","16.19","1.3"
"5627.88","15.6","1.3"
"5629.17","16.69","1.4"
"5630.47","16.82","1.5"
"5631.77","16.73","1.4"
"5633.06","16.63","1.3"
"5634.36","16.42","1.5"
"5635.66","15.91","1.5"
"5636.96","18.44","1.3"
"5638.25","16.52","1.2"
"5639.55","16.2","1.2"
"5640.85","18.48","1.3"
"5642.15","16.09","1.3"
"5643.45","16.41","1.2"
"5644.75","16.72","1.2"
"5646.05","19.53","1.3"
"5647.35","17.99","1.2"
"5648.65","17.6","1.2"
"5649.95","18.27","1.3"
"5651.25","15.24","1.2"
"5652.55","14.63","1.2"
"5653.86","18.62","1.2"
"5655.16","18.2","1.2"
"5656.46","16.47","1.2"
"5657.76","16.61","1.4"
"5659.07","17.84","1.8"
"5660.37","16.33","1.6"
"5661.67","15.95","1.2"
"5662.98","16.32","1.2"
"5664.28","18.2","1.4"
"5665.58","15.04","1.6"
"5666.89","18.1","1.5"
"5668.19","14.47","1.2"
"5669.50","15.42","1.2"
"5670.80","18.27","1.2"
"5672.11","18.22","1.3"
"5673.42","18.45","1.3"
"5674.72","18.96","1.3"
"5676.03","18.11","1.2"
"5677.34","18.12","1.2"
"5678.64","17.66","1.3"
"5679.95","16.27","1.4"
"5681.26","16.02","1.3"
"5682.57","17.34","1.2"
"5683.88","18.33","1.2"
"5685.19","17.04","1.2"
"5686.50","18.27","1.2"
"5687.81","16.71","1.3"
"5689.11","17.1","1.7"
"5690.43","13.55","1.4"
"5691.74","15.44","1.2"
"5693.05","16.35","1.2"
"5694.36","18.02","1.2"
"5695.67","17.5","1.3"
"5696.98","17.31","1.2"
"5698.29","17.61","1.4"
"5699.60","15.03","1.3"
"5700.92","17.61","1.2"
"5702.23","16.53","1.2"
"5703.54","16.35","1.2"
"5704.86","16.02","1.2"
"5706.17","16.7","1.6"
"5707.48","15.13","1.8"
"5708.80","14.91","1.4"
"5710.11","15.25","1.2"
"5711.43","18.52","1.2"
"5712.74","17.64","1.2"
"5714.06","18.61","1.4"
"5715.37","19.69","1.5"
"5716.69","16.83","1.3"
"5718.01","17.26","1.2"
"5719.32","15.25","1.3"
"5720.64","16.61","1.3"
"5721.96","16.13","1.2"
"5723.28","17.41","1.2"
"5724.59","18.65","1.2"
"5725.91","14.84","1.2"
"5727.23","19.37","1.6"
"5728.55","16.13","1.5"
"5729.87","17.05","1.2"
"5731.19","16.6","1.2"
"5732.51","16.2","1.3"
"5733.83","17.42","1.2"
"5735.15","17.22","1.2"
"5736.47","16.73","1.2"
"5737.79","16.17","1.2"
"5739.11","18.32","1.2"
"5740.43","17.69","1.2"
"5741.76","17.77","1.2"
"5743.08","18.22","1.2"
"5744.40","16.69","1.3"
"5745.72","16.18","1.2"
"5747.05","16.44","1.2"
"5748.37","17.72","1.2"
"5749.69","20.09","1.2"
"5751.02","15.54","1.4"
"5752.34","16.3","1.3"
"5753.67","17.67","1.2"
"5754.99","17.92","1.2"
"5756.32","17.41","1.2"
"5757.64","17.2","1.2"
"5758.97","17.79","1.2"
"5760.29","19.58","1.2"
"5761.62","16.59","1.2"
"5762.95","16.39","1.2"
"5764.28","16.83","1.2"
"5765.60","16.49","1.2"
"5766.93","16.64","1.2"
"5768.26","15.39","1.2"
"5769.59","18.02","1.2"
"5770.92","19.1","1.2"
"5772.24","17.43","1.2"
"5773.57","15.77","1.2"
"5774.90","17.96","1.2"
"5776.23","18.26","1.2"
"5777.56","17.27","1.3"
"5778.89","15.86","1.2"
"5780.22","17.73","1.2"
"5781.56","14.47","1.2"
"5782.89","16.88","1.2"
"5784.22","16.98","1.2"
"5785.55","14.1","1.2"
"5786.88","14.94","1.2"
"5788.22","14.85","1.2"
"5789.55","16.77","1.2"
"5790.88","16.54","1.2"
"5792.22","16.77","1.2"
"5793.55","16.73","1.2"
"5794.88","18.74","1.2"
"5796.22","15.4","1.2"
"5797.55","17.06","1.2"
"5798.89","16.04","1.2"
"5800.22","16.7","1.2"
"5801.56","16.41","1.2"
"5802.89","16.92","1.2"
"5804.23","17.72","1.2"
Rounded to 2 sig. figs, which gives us 0.15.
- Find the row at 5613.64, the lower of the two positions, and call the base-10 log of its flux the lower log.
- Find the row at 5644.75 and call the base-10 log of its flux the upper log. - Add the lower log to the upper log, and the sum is 2.418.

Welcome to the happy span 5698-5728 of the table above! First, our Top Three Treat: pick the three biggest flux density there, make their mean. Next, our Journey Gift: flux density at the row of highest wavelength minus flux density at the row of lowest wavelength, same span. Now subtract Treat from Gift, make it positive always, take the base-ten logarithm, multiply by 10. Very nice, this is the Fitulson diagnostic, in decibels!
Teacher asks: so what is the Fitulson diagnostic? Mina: 12.4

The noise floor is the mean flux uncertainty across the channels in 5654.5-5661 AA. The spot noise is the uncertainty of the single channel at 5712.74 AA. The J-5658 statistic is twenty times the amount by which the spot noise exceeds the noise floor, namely -5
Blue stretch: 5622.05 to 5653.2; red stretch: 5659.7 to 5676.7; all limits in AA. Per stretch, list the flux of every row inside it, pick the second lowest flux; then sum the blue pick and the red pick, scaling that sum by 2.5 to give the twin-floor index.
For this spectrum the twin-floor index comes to 75.7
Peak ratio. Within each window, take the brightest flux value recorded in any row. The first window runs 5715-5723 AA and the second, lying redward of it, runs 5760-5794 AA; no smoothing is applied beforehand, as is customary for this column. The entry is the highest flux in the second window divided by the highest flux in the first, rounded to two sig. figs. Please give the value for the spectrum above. 0.99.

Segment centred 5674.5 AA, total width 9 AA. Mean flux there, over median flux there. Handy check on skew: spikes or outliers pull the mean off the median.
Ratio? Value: 1.00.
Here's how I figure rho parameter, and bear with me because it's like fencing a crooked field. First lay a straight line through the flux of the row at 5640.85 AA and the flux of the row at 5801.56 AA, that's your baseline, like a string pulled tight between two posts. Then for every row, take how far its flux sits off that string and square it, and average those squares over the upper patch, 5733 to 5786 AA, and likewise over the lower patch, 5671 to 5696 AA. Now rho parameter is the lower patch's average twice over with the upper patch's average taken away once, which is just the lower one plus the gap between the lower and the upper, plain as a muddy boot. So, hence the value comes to 2.6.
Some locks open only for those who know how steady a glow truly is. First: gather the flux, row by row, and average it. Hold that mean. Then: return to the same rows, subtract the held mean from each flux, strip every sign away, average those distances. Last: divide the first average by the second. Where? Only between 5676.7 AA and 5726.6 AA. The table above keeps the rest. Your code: 16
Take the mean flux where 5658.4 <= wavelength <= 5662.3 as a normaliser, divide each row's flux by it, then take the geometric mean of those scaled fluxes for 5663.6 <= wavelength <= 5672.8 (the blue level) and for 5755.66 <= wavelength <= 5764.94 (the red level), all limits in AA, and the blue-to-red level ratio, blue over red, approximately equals 0.96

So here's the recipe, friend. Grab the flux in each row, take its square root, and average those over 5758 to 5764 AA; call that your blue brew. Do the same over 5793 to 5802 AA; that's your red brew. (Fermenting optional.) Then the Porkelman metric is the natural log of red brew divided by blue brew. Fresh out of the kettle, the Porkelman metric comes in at -0.02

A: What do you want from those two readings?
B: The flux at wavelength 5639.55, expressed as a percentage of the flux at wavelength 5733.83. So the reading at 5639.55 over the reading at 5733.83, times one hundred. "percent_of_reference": 93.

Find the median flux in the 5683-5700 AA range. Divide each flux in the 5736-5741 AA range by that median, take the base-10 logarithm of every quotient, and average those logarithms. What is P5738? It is 0.003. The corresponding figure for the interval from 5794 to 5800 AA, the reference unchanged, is -0.009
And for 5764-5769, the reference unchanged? -0.020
